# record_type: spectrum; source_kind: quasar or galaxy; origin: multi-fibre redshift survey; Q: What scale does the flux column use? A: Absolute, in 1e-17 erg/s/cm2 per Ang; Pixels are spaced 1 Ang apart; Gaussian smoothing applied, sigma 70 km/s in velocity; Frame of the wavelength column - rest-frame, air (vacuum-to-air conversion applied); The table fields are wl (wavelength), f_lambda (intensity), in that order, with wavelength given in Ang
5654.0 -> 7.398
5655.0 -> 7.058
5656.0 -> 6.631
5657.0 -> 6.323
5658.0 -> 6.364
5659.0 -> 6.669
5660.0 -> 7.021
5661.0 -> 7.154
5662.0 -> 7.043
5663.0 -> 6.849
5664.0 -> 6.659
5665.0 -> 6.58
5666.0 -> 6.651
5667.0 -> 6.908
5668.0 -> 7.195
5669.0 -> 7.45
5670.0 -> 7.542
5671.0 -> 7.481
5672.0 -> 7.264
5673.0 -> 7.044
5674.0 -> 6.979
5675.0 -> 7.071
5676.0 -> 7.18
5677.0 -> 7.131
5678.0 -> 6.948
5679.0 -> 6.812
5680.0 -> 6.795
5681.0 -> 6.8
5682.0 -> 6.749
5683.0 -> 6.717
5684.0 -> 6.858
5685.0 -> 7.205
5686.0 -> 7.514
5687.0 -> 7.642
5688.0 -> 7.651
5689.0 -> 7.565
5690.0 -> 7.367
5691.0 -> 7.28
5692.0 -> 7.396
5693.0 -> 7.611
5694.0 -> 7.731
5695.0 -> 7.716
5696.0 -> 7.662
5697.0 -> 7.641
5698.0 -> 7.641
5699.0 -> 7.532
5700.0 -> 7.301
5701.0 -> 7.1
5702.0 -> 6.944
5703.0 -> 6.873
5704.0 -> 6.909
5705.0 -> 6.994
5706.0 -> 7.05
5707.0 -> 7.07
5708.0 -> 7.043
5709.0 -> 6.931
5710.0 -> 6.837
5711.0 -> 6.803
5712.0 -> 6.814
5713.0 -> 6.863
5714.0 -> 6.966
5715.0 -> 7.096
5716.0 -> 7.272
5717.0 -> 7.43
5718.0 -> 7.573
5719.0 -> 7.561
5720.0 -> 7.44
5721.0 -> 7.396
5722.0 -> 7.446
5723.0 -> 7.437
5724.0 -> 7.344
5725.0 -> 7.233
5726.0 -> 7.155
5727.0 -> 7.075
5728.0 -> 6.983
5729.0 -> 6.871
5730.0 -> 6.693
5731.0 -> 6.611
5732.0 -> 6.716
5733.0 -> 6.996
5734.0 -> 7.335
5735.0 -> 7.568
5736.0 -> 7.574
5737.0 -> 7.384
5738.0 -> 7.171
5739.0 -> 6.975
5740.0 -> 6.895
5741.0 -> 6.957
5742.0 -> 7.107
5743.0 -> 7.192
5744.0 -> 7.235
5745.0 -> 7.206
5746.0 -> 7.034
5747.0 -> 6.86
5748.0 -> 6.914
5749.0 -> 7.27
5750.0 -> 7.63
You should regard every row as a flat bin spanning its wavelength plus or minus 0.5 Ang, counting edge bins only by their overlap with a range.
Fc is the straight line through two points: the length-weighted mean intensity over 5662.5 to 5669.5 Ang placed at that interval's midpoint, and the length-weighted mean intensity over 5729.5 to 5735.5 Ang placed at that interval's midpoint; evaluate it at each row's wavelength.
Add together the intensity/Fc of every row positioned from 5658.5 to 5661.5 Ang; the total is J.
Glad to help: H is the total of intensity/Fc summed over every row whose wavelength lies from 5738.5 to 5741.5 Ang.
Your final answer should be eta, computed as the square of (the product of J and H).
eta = 81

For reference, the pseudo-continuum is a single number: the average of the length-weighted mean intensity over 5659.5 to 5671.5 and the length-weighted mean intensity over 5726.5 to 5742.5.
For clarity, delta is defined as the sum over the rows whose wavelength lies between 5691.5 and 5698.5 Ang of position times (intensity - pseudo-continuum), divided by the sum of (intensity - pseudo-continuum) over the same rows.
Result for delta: 5695.2 Ang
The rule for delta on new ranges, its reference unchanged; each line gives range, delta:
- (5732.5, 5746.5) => 5737.2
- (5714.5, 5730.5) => 5718.6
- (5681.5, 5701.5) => 5694.1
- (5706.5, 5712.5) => 5710.8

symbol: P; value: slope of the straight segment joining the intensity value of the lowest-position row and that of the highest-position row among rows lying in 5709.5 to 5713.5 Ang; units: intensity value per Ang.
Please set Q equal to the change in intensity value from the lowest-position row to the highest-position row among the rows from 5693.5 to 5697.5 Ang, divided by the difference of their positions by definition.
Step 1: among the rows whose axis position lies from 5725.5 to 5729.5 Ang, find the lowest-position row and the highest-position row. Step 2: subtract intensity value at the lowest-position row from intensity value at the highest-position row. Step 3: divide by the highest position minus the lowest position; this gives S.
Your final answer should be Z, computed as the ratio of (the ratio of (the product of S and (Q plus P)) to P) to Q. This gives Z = -8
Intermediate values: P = 0.009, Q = -0.030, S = -0.09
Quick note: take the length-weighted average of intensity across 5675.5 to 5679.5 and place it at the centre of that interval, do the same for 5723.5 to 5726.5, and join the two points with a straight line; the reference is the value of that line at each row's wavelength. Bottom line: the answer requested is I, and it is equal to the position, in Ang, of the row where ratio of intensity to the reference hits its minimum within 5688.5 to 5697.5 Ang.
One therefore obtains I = 5691.0 Ang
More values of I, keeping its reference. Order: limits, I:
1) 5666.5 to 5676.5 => 5667.0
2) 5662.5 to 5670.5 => 5665.0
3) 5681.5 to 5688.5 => 5683.0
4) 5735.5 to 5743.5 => 5740.0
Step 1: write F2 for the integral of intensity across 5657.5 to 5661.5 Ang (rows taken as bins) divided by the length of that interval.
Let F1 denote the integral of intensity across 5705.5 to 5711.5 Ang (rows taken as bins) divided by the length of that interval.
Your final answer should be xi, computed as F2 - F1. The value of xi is -0.2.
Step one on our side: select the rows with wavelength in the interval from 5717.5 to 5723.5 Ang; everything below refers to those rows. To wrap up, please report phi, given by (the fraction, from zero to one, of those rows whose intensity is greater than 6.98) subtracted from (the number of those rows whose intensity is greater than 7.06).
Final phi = 5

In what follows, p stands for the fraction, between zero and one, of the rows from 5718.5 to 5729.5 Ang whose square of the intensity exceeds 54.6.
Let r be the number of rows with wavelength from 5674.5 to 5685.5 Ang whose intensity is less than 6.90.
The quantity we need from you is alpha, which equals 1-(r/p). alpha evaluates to -12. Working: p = 0.45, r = 6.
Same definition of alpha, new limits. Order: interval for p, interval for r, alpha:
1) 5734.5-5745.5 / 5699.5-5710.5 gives -10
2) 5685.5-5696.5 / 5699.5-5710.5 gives -1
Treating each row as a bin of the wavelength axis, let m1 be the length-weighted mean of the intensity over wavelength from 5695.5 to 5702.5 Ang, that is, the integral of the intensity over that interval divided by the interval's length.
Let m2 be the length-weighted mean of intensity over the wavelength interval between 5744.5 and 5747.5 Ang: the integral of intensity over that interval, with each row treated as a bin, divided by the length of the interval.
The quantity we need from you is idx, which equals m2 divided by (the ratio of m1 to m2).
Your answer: 6.7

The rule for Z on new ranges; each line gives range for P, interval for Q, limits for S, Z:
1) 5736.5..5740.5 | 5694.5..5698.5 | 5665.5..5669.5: -12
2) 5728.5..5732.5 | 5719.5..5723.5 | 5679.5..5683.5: 27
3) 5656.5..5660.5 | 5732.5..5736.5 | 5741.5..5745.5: 0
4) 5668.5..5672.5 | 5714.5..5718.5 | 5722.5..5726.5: 1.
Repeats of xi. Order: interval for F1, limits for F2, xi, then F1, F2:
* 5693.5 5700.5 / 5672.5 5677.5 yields -0.5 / 7.6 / 7.1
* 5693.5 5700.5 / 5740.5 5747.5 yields -0.5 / 7.6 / 7.1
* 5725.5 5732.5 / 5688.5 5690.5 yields 0.6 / 6.9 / 7.5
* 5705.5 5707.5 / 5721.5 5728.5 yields 0.2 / 7.1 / 7.2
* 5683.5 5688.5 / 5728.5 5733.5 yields -0.6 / 7.4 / 6.8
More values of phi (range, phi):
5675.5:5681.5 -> 2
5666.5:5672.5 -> 4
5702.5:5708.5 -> 0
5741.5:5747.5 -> 3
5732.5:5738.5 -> 4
